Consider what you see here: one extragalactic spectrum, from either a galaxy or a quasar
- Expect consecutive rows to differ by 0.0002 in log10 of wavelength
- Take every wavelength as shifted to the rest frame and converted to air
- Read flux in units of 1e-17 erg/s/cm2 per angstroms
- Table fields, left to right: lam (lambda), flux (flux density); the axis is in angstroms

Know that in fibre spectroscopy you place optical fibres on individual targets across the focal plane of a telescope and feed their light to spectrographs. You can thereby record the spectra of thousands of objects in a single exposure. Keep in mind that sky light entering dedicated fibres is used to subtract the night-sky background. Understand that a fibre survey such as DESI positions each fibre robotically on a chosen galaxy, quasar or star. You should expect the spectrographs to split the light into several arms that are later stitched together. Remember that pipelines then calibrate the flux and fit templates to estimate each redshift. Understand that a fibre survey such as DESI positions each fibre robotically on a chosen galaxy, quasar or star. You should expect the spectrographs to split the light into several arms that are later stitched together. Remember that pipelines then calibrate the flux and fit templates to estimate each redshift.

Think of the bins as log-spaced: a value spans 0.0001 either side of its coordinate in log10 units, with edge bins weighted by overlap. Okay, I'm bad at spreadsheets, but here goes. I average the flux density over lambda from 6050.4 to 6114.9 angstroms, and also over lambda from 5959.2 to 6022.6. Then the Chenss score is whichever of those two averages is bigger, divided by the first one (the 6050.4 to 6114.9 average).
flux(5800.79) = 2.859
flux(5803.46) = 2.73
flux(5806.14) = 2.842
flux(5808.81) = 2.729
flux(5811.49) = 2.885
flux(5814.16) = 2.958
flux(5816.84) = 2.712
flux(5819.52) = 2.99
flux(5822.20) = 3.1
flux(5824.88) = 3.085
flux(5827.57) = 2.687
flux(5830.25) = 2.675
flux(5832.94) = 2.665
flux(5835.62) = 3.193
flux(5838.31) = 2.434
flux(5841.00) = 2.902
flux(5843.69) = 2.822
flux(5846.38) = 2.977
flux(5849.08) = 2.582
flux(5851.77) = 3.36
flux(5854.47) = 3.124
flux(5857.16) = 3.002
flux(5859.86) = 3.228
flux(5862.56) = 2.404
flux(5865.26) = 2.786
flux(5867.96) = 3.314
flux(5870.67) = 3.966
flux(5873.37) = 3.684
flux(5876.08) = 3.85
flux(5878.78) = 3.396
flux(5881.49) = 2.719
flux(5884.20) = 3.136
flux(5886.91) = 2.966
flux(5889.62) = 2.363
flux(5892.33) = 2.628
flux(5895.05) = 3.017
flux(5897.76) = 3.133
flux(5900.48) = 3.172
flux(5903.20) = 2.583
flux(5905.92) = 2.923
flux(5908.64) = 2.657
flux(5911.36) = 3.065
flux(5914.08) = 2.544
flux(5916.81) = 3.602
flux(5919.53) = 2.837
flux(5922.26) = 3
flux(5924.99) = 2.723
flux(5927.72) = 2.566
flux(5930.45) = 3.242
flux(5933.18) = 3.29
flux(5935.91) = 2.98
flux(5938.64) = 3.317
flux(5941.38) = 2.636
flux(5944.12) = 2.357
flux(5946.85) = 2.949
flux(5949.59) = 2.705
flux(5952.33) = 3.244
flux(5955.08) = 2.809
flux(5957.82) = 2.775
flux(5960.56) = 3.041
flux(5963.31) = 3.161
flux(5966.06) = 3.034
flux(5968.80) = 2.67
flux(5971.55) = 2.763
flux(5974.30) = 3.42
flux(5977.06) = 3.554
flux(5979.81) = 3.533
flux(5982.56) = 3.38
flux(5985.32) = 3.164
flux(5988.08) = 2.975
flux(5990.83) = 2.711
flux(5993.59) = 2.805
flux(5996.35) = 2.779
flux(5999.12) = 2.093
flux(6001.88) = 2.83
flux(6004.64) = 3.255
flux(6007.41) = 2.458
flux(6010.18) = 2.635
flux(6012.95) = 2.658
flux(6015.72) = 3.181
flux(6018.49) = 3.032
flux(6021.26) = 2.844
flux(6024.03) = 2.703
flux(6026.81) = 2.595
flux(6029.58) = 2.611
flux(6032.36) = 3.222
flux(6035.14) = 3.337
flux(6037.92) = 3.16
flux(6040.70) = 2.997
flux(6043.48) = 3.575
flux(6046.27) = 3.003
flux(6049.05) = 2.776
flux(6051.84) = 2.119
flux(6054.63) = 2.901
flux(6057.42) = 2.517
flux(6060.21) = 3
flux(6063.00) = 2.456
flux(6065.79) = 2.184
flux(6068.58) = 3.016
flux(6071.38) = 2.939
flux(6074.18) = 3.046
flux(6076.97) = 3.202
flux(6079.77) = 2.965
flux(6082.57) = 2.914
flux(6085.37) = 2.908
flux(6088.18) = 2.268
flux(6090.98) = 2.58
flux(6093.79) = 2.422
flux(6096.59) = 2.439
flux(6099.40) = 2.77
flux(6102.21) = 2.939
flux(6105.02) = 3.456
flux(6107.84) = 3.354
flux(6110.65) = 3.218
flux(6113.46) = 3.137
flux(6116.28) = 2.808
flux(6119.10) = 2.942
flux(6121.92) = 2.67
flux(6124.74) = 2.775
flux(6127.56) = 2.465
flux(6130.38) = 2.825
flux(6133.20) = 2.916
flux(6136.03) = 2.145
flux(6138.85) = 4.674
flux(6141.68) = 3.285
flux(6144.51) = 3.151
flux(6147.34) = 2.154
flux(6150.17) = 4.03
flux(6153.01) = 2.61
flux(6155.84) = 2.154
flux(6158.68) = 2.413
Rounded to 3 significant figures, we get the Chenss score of 1.05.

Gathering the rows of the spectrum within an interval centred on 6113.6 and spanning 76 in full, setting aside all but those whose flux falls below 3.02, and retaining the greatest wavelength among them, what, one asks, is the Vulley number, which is 6147.34 angstroms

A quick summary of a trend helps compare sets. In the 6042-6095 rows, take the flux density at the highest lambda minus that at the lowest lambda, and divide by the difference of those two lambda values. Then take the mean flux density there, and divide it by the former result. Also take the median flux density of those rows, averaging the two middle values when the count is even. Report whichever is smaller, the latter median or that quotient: -121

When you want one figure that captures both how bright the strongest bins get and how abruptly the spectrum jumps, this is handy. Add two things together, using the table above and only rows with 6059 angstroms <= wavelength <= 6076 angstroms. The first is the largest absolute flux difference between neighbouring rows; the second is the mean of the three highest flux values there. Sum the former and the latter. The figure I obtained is 3.85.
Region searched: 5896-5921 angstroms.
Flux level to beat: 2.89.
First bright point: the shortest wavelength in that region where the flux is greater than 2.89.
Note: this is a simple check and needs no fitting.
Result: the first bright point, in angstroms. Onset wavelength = 5897.76 angstroms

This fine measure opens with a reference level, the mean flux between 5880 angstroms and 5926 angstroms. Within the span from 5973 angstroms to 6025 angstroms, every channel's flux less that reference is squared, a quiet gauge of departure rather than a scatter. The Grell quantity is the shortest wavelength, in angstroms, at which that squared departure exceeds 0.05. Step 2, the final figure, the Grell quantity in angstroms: 5974.30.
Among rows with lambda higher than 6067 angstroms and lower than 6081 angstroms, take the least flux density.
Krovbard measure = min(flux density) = 2.939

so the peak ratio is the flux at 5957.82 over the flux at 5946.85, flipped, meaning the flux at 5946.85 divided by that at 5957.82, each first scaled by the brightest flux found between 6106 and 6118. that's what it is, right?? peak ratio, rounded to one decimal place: 1.1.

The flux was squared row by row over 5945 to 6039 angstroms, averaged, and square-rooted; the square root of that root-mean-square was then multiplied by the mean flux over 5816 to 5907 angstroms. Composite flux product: 5.14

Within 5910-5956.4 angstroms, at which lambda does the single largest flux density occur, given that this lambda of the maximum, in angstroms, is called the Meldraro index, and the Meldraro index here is 5916.81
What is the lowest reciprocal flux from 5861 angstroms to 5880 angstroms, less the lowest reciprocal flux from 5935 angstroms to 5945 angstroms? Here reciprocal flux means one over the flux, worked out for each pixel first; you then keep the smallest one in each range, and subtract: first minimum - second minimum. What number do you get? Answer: -0.05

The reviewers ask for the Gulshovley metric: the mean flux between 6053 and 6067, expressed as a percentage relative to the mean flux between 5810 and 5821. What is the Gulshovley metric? 90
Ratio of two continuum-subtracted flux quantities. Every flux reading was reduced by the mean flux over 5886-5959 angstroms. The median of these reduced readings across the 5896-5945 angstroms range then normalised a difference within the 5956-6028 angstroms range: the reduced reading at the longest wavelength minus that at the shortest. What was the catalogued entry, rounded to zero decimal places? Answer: -3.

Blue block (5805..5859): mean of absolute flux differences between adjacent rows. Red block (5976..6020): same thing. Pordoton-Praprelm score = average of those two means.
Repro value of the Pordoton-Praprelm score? 0.28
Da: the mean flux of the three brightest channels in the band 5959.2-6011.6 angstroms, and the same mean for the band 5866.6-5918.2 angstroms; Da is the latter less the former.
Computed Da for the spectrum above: 0.33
